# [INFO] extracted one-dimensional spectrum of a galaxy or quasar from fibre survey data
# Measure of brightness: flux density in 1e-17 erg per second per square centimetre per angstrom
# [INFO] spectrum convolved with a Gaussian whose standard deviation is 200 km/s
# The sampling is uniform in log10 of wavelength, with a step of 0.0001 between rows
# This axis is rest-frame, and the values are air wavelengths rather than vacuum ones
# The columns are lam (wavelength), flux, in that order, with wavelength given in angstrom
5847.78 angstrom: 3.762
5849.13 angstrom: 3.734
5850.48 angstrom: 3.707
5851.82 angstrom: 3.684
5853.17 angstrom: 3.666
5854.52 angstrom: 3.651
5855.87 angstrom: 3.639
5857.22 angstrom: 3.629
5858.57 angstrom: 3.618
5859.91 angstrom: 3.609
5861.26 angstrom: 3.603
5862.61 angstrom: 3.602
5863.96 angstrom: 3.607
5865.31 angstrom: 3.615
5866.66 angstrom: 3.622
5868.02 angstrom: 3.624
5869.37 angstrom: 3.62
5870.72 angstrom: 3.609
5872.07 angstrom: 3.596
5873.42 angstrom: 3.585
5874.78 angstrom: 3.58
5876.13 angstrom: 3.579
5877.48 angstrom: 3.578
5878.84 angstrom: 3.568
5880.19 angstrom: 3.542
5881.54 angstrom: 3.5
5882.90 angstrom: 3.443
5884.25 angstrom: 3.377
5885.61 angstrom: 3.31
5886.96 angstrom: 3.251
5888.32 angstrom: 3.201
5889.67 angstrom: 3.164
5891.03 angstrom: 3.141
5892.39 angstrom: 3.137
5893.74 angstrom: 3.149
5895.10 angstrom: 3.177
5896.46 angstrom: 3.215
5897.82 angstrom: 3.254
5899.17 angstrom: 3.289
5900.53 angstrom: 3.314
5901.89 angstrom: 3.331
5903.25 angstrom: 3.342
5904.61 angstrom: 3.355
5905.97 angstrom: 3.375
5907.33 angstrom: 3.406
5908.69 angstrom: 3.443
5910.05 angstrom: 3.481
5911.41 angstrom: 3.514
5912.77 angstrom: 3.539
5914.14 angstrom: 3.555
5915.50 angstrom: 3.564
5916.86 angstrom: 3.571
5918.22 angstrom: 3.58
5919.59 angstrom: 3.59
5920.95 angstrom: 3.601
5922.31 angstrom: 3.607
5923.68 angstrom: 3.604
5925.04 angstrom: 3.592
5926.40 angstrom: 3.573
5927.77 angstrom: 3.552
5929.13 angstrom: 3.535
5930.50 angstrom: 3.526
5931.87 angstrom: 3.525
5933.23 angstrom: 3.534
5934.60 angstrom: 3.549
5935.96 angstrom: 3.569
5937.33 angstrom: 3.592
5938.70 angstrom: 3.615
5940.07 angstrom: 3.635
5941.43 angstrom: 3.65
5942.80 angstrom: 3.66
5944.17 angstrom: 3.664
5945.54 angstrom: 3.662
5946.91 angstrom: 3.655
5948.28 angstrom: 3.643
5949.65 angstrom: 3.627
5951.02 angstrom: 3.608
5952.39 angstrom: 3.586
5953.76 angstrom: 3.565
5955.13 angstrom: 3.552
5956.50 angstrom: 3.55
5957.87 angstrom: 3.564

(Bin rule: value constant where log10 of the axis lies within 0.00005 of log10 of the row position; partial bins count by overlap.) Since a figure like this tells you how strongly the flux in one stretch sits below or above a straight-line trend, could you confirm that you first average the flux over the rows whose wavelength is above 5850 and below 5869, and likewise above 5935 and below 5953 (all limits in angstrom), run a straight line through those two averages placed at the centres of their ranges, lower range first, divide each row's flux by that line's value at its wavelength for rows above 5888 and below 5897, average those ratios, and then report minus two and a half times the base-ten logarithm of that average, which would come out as 0.15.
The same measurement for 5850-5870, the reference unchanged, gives 0.00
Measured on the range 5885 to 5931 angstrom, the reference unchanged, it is 0.07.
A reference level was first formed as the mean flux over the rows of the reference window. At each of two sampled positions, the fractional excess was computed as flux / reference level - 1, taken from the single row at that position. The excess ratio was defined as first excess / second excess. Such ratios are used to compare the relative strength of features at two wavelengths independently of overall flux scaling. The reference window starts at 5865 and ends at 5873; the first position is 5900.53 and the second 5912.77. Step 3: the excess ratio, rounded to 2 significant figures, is 4.0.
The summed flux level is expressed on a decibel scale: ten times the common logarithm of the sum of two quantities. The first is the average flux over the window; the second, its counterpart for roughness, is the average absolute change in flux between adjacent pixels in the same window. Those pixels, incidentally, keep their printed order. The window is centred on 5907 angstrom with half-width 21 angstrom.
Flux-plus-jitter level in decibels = 5.34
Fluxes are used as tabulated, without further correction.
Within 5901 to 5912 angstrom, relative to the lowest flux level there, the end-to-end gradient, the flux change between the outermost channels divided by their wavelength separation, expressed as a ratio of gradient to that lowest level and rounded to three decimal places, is 0.006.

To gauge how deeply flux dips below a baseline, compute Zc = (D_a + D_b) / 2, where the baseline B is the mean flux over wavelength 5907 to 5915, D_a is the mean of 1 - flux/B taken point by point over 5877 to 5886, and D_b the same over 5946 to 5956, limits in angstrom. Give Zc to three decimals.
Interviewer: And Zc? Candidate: -0.014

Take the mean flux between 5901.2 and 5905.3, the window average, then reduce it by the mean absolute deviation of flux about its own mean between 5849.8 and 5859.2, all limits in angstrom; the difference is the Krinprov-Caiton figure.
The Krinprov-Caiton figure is 3.32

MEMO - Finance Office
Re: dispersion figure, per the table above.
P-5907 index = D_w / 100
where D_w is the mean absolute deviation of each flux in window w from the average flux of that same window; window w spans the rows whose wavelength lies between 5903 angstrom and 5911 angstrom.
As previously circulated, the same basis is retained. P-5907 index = 0.0004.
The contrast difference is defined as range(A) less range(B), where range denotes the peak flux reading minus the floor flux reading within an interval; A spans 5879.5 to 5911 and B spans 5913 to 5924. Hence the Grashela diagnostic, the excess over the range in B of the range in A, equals 0.35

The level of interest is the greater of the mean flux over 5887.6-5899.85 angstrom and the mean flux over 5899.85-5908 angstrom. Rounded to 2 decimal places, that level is 3.35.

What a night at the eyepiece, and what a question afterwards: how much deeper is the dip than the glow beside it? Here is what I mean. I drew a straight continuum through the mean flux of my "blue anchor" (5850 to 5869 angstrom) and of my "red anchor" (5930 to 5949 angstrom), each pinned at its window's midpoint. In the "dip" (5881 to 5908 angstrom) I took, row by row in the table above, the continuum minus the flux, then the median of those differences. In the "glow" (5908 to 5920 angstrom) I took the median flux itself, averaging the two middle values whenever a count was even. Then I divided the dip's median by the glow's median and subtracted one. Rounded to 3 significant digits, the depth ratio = -0.909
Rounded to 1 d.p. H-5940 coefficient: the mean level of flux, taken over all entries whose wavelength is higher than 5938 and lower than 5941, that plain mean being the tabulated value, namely 3.6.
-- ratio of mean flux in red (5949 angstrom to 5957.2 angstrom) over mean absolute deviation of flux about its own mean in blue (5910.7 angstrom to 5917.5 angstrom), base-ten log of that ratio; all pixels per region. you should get 2.31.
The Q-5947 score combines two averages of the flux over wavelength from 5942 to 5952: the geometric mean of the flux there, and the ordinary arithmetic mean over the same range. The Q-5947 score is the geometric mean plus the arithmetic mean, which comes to 7.29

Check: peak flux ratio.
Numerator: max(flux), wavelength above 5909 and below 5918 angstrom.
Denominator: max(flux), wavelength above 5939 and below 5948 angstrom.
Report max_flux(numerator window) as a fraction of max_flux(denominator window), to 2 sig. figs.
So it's 0.97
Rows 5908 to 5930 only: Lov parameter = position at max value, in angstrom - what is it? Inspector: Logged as 5922.31 angstrom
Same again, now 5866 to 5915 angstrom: 5868.02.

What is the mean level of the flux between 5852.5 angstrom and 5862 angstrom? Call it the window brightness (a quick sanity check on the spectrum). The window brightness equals 3.63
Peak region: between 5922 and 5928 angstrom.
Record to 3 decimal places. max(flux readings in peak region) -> 3.607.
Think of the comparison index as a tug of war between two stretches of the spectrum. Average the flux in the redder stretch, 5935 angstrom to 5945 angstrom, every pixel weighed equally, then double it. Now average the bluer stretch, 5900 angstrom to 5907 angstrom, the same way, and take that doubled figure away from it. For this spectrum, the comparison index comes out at -3.91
